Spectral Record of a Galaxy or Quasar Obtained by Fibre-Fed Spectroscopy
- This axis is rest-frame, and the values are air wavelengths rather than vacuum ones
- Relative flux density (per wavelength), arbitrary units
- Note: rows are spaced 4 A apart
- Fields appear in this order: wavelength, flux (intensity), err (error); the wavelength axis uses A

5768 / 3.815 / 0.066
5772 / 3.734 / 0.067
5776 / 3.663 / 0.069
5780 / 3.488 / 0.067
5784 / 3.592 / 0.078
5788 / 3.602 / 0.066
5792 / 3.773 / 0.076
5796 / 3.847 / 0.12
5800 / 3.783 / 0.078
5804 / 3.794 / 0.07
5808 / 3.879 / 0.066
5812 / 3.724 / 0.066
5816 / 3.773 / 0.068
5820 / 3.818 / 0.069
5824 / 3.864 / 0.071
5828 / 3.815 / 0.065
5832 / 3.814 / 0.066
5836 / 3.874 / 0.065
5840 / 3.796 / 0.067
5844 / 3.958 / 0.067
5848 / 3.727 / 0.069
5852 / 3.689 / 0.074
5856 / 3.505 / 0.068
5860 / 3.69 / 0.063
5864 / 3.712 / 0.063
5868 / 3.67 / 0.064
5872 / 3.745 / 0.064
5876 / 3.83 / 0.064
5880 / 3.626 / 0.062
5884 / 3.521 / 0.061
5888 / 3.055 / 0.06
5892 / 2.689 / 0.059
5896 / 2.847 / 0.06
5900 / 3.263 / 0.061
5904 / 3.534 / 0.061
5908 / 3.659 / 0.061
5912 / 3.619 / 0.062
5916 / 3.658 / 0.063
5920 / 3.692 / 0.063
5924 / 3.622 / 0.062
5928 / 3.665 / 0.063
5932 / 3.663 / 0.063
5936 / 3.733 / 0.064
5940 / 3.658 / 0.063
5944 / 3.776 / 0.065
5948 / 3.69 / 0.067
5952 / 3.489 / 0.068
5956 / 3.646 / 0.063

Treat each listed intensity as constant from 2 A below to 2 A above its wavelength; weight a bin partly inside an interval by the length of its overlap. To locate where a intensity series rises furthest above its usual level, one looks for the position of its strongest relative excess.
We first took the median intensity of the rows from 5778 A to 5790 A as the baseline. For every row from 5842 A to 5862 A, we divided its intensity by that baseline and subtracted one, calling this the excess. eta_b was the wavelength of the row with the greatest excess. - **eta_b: 5844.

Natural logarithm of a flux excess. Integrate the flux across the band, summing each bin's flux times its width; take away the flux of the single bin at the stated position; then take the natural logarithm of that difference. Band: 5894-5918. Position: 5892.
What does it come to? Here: 4.38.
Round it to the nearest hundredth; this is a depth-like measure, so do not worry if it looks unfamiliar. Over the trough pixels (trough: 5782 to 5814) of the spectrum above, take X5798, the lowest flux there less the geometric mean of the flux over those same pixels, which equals -0.16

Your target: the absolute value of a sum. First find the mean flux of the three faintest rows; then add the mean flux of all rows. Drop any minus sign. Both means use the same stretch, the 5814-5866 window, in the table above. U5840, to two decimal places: 7.40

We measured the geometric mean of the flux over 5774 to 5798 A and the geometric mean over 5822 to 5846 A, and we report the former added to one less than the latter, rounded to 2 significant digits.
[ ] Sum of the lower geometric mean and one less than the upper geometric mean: 6.5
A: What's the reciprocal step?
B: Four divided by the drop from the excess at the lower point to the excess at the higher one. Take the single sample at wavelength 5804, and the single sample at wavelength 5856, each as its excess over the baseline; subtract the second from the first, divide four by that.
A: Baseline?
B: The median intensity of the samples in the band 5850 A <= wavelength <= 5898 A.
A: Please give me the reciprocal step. 14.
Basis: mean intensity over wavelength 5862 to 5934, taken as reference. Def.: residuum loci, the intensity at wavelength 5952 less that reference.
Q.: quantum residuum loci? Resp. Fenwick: -0.01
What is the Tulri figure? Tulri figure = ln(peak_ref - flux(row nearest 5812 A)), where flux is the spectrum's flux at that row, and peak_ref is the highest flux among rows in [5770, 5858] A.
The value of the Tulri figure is -1.45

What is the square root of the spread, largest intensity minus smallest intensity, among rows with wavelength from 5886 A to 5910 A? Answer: 1.0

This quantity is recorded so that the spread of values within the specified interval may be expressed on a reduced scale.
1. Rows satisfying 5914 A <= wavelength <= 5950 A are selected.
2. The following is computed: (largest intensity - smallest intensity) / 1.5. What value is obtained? 0.10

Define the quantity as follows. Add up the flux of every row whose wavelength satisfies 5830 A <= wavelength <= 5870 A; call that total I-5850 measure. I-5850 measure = 37.4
